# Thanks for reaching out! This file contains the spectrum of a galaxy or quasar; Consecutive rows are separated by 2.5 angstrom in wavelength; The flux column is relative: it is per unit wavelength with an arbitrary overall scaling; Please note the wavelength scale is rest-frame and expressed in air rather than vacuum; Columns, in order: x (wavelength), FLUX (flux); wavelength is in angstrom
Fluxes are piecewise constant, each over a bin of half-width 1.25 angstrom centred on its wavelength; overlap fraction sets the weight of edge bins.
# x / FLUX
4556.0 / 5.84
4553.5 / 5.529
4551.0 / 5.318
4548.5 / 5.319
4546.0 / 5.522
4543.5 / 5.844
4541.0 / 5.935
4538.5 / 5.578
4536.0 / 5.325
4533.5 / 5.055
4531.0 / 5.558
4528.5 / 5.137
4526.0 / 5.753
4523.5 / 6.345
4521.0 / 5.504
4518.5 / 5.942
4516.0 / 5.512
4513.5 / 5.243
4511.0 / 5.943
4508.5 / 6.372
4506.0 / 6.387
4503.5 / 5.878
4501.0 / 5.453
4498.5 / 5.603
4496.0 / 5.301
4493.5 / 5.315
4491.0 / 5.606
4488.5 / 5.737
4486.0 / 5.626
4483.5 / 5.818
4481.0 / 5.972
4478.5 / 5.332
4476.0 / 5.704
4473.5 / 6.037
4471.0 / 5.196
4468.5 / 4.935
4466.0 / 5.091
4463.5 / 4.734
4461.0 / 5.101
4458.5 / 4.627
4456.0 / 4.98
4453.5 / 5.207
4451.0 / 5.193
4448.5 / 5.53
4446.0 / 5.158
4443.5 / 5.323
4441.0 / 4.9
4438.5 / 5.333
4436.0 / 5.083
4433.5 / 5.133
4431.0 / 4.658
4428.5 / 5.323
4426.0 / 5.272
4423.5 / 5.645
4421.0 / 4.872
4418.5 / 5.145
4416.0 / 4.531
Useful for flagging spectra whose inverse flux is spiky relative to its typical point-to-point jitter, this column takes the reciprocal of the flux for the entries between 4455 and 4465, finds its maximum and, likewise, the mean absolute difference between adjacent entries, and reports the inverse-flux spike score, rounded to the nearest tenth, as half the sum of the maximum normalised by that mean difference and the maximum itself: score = 6.5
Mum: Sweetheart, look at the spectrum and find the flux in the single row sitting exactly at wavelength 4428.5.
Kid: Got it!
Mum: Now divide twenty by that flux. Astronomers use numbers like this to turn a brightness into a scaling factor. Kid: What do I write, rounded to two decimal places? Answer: 3.76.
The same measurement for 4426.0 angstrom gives 3.79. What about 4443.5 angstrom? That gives 3.76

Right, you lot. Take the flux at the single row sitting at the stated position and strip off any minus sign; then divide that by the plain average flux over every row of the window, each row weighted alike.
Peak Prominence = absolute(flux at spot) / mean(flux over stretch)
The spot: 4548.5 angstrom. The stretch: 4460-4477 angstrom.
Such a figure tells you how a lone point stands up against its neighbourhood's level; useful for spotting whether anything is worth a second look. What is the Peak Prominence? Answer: 1.01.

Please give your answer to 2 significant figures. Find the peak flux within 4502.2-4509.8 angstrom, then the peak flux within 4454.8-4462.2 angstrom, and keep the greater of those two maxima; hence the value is 6.4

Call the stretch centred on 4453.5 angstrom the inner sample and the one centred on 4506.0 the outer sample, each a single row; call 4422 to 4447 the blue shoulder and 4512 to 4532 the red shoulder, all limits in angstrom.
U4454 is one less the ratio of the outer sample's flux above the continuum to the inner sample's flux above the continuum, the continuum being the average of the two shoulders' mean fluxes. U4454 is 6.0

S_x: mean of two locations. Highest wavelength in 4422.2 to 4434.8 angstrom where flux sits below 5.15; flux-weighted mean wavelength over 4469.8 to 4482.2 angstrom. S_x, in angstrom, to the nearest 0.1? 4454.8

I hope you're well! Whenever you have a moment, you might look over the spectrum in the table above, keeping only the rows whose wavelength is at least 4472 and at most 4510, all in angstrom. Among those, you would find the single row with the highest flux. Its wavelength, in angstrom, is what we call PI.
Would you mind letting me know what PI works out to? 4506.0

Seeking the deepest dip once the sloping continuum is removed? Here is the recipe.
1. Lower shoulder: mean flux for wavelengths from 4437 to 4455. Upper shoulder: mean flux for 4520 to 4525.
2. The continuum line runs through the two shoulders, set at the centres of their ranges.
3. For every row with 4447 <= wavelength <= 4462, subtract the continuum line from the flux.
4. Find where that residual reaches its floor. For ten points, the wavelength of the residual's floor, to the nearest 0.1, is 4458.5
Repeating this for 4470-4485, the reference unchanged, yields 4471.0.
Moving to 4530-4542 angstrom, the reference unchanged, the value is 4533.5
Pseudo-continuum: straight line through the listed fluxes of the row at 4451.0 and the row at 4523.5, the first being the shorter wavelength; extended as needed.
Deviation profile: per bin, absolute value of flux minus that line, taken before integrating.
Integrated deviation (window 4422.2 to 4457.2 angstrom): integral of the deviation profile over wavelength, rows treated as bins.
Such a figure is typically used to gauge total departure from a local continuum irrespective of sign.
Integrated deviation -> 10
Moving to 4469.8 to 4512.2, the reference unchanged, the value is 12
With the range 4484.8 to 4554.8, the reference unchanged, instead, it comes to 49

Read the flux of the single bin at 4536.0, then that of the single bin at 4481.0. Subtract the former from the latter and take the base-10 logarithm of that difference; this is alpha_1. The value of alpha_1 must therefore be -0.2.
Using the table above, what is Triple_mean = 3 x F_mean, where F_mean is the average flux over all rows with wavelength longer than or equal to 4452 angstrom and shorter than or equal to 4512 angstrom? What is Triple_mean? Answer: 16.5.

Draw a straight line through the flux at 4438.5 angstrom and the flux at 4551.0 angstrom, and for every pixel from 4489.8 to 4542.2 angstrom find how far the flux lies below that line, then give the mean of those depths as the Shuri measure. -0.33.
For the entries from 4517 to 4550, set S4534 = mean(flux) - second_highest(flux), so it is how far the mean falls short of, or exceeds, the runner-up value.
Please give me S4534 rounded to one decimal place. -0.3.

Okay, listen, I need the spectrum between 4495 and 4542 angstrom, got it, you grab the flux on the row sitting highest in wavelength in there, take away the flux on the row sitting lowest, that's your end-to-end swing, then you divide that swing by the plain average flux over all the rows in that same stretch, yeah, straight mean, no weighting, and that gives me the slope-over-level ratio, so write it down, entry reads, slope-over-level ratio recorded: 0.11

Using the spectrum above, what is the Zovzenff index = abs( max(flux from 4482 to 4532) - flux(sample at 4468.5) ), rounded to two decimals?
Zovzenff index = 1.45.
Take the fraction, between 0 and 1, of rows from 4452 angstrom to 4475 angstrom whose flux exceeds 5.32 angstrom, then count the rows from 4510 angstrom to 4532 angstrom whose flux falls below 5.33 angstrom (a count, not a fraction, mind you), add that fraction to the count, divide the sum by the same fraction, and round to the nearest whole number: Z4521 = 19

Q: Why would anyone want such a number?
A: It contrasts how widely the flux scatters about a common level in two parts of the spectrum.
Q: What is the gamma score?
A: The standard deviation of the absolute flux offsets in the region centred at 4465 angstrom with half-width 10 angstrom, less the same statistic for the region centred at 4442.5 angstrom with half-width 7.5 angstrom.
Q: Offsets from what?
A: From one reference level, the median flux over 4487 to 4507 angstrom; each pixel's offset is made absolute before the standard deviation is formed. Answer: -0.01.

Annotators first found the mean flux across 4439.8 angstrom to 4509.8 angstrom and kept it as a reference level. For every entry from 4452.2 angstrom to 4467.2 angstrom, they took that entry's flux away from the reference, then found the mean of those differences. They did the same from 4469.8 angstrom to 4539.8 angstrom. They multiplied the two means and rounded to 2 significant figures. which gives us -0.10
